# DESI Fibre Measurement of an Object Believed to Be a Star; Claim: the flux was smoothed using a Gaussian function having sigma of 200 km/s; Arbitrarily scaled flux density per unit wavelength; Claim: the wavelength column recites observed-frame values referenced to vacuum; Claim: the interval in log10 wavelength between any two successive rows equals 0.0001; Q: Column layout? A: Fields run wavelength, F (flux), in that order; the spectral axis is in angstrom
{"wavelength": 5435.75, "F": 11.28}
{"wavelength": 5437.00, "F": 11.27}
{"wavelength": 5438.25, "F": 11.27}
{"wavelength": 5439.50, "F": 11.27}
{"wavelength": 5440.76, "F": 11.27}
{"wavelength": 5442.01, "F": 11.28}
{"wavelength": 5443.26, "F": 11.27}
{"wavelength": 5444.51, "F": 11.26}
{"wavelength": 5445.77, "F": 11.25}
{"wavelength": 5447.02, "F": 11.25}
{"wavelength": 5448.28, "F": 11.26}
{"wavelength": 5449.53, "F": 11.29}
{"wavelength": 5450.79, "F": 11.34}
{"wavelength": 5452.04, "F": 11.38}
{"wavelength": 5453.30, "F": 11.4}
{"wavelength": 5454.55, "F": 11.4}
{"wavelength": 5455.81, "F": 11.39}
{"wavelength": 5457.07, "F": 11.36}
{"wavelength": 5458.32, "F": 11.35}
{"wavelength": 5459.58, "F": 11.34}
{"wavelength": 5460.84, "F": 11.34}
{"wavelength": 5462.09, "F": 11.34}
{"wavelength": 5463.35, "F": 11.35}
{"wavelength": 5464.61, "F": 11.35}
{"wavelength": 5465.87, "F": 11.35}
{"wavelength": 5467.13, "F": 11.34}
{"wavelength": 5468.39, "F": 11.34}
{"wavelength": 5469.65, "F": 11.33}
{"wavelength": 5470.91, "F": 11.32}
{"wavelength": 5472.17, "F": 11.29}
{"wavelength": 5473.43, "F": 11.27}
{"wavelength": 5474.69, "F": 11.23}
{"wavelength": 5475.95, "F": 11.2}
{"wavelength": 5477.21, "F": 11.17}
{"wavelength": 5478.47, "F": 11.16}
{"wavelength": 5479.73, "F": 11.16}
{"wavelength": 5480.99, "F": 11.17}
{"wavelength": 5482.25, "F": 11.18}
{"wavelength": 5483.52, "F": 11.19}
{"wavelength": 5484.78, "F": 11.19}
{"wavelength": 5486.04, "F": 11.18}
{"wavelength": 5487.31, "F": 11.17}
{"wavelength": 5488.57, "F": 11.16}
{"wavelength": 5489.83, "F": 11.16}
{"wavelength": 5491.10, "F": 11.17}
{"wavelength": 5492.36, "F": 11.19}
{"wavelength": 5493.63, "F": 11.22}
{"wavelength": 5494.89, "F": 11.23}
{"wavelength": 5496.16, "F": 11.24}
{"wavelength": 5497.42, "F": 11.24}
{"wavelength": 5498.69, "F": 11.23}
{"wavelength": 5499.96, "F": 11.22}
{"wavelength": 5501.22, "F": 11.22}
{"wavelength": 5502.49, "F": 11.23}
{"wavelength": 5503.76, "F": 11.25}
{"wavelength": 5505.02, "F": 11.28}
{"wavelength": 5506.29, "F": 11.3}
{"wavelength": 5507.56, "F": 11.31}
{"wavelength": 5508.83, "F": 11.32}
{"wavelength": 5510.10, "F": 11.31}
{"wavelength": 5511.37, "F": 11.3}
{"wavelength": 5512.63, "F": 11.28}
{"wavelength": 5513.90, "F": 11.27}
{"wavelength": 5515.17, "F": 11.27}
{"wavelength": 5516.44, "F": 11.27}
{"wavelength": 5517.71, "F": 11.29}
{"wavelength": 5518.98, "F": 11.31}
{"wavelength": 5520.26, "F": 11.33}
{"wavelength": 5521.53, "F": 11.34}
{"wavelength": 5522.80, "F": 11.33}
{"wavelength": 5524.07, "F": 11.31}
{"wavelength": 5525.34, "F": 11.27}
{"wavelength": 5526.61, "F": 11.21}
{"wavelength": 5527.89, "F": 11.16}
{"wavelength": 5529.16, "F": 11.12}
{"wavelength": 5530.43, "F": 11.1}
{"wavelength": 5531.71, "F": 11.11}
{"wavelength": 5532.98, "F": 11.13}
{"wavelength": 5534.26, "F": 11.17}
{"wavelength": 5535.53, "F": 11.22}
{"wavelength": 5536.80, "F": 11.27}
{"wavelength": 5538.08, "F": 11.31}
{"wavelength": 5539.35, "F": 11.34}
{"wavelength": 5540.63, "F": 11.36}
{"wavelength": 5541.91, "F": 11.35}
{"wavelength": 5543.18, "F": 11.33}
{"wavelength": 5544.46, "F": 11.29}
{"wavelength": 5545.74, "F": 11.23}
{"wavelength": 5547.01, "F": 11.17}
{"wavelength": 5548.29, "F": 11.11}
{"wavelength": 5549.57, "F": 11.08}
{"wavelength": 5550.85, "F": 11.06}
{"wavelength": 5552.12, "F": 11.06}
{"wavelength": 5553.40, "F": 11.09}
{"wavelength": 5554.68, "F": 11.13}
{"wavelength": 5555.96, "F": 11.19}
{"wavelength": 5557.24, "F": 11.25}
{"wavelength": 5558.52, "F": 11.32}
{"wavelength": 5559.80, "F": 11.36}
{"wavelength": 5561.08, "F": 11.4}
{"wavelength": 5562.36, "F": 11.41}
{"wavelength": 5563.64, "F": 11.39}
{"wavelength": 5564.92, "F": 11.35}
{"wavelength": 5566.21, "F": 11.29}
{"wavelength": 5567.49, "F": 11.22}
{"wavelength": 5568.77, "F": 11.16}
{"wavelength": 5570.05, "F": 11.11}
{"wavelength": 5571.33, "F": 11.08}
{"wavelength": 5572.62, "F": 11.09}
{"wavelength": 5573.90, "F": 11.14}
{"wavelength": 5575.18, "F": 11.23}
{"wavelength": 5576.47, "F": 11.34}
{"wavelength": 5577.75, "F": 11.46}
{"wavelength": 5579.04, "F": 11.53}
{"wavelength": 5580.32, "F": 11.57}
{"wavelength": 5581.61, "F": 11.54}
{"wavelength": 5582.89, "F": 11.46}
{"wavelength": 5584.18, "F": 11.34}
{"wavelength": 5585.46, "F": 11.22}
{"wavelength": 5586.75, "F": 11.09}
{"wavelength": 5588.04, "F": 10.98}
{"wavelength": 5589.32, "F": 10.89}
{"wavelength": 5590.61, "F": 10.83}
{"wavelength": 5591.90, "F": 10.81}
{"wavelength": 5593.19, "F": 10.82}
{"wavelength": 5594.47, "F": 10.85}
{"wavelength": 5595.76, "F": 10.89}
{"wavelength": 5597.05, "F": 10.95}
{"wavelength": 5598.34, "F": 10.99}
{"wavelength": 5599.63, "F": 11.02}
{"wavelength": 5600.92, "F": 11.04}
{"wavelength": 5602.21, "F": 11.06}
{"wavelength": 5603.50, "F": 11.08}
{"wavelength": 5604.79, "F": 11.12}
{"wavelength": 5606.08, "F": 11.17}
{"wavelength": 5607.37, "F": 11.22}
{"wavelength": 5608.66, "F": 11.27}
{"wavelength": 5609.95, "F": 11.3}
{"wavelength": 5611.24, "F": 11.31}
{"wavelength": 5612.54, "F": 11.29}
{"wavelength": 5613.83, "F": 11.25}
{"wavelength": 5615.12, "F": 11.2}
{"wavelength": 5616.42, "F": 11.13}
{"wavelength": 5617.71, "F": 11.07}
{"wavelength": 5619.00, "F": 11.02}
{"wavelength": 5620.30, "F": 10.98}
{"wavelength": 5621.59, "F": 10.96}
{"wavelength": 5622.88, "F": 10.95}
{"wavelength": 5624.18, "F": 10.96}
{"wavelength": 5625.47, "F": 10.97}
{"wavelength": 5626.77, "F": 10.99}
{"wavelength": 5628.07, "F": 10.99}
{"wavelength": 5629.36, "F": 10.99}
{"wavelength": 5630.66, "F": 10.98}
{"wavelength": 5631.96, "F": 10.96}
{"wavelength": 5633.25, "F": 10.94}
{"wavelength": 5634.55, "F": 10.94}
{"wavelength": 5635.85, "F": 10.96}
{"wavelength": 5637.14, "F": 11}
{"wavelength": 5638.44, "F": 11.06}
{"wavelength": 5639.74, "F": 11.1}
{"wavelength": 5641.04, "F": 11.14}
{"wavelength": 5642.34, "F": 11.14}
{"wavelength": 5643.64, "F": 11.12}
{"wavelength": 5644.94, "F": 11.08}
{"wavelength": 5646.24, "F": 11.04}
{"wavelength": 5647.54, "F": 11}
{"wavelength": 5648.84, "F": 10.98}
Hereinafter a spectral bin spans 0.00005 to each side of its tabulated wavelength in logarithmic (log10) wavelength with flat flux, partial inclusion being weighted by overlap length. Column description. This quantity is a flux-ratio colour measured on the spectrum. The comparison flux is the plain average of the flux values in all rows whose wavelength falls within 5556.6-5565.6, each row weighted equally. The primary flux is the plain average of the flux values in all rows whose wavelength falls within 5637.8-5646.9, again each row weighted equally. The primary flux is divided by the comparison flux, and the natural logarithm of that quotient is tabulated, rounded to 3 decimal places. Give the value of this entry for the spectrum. -0.023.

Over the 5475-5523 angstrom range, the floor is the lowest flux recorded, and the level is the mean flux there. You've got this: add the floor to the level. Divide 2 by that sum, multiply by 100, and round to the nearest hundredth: 8.93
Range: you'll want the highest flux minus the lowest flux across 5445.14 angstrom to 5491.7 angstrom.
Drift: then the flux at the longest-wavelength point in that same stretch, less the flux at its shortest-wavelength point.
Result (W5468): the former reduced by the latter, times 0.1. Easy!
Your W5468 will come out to 0.032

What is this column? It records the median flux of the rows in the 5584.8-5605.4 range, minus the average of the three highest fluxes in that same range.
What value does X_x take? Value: -0.16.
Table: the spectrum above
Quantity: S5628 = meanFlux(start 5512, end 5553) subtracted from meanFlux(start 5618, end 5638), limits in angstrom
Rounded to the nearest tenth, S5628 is -0.3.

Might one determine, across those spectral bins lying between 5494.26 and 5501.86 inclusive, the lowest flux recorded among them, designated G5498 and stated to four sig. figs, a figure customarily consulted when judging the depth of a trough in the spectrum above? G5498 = 11.22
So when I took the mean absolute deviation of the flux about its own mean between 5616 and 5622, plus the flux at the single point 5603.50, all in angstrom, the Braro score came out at 11.13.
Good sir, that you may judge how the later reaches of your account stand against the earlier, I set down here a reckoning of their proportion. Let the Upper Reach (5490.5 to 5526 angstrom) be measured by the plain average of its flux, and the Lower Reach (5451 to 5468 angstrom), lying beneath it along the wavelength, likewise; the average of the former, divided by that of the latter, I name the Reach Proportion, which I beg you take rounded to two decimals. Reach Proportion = 0.99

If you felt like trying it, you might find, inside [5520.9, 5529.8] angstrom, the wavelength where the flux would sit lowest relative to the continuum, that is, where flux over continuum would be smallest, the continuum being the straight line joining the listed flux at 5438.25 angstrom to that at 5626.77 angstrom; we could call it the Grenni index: 5529.16 angstrom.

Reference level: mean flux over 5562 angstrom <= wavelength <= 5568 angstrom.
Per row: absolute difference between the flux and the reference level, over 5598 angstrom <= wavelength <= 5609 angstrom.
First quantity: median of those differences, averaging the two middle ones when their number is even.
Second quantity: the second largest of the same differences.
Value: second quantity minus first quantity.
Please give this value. 0.060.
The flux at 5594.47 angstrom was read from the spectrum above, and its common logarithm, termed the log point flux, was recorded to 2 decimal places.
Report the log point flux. 1.04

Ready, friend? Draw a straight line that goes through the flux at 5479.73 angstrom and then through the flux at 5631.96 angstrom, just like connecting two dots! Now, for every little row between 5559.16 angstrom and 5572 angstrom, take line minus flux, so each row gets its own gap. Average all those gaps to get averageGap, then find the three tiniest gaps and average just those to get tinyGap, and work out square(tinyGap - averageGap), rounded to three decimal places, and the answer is 0.014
